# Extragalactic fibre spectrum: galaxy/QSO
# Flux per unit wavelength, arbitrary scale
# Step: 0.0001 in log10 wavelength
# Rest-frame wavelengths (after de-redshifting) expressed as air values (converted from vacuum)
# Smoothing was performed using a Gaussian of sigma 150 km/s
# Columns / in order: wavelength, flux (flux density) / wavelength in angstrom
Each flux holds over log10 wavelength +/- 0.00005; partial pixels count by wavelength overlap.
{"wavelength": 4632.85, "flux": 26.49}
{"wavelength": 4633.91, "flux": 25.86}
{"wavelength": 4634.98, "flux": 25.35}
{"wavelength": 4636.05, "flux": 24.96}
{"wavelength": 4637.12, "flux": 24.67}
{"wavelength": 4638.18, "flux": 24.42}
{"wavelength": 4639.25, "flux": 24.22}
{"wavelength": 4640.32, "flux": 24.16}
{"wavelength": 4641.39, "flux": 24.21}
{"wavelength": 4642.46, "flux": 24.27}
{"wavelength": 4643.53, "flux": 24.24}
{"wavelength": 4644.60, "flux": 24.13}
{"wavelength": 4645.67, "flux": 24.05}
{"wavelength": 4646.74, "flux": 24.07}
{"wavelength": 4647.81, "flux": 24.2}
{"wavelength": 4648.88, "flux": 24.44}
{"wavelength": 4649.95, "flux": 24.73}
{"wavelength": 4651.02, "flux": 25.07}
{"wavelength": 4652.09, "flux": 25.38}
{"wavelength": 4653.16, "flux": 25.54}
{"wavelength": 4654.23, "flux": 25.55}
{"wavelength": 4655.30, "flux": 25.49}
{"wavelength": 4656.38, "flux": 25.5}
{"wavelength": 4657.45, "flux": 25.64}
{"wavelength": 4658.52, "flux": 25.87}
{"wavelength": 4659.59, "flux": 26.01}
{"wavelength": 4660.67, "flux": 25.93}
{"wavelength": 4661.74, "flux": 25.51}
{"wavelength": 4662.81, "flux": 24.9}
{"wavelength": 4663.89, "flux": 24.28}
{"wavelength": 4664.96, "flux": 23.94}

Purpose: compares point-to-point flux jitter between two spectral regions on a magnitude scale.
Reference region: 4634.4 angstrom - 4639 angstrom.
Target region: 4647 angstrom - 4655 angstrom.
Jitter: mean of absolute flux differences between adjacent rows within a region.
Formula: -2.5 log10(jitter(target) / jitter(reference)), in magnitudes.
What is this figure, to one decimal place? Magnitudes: 0.3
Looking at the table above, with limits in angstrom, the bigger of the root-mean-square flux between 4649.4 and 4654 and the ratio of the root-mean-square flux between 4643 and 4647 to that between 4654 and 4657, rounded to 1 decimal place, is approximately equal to 25.2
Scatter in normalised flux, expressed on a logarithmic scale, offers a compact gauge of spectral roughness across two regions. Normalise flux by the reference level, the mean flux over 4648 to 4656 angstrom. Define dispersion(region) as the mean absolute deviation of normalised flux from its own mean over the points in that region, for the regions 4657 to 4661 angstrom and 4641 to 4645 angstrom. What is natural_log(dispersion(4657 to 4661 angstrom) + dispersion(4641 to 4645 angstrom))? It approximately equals -5.10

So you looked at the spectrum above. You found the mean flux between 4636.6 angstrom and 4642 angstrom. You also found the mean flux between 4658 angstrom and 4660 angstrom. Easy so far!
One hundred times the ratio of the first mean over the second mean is 94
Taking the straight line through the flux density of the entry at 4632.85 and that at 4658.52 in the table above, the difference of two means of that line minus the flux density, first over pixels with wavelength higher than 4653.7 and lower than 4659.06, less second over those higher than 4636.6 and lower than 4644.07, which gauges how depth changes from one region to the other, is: -1.7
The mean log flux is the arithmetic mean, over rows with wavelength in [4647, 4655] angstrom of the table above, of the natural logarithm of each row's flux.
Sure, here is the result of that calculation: 3.22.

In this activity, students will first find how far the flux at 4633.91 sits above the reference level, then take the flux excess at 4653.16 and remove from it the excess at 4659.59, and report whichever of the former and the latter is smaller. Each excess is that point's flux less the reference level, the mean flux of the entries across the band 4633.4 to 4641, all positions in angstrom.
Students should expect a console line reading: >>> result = -0.5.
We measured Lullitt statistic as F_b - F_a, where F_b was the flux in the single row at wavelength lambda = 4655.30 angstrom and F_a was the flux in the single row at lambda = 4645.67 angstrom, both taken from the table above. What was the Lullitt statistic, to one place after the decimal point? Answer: 1.4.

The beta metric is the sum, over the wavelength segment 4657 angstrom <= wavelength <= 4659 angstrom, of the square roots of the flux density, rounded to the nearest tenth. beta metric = 10.1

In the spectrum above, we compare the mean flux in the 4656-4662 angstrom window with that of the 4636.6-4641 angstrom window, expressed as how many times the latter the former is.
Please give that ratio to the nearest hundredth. 1.06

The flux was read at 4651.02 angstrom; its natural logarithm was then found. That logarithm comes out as 3.22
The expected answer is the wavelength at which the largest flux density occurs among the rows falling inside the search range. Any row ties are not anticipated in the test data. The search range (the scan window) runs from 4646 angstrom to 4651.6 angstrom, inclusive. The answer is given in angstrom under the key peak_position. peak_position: 4651.02 angstrom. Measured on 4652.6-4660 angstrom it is 4659.59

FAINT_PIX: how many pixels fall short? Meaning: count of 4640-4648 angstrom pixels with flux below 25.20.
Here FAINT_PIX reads 8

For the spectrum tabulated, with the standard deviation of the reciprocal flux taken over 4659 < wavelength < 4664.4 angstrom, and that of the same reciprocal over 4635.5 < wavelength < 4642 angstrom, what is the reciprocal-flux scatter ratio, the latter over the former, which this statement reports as 0.46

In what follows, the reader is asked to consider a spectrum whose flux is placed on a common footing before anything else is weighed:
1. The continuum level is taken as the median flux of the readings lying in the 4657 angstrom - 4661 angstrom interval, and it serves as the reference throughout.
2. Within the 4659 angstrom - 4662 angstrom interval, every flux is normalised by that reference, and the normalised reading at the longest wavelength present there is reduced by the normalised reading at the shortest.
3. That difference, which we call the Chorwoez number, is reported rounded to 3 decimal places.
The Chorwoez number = -0.019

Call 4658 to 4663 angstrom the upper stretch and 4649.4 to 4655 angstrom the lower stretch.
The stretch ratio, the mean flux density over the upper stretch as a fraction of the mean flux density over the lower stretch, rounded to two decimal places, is 1.02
